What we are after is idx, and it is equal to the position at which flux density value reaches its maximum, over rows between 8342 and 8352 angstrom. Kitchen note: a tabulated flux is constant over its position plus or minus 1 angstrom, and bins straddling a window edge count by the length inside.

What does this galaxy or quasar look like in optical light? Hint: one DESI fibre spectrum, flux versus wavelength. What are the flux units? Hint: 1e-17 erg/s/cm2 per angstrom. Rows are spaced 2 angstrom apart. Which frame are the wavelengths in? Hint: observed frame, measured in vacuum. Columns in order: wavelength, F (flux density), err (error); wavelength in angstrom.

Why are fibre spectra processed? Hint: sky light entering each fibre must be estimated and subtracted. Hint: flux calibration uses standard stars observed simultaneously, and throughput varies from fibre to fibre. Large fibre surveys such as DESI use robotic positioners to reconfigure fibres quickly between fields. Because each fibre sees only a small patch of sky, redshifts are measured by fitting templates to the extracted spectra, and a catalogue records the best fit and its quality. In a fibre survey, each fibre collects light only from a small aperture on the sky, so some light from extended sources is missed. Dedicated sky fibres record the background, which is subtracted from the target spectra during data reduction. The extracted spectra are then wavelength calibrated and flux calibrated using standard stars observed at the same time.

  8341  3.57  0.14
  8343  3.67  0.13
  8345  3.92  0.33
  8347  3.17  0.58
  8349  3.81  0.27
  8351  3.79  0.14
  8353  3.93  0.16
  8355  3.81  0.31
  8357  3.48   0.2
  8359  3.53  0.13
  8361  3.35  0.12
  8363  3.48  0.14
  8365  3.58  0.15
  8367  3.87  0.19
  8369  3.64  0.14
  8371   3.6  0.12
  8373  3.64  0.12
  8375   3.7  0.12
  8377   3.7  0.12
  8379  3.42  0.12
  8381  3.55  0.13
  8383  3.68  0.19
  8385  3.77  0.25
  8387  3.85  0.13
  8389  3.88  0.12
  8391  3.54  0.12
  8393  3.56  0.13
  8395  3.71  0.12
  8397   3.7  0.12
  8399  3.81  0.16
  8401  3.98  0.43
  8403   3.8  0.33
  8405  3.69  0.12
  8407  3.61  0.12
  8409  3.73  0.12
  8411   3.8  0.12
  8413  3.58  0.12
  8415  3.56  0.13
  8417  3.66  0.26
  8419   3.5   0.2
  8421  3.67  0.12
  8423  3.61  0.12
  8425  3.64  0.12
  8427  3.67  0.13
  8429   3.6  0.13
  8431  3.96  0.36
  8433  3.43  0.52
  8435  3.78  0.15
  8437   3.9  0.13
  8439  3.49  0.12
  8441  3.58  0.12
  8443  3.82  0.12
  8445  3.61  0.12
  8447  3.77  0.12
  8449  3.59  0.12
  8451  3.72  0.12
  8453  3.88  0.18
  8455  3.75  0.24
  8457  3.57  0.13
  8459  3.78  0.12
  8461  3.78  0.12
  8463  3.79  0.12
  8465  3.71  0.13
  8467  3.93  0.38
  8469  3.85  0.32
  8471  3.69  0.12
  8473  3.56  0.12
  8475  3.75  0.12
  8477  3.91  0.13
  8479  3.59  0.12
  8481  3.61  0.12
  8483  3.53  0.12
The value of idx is 8345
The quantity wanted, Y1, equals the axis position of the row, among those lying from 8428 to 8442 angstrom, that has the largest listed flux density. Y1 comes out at 8431 angstrom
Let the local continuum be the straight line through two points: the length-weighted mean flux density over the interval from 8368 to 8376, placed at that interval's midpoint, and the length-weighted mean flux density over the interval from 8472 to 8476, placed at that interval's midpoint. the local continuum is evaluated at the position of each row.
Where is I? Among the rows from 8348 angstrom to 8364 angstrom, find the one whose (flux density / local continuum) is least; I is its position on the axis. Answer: 8361 angstrom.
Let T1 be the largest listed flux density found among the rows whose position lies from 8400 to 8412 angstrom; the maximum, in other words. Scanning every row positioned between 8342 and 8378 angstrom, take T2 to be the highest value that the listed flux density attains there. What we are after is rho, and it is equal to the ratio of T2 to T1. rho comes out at 0.987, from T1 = 3.98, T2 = 3.93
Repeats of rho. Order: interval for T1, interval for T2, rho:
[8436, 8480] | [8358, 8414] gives 1.013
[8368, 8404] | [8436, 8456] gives 0.980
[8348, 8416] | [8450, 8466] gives 0.975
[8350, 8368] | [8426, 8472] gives 1.008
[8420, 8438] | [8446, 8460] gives 0.980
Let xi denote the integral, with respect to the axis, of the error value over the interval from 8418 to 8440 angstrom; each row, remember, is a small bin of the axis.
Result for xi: 4.2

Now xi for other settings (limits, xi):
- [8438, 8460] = 3.0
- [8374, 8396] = 3.1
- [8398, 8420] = 4.2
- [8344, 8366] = 5.1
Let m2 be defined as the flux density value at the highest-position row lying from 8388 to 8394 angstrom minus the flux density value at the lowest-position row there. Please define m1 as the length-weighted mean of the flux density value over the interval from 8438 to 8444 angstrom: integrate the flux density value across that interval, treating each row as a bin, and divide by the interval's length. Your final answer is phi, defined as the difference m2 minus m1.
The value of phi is -3.95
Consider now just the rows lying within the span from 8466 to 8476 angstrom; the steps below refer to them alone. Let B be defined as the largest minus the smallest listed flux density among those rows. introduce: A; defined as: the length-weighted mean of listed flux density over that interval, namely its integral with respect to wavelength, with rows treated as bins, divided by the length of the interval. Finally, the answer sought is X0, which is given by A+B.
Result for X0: 4.13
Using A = 3.76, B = 0.370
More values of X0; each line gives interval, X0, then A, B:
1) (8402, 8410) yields 3.90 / 3.71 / 0.190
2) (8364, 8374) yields 3.96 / 3.67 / 0.290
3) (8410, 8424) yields 3.93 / 3.63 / 0.300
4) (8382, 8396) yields 4.05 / 3.71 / 0.340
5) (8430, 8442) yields 4.22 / 3.69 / 0.530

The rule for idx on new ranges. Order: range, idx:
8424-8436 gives 8431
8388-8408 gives 8401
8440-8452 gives 8443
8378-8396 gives 8389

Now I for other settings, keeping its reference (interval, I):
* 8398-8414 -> 8413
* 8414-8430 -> 8419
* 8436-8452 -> 8439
